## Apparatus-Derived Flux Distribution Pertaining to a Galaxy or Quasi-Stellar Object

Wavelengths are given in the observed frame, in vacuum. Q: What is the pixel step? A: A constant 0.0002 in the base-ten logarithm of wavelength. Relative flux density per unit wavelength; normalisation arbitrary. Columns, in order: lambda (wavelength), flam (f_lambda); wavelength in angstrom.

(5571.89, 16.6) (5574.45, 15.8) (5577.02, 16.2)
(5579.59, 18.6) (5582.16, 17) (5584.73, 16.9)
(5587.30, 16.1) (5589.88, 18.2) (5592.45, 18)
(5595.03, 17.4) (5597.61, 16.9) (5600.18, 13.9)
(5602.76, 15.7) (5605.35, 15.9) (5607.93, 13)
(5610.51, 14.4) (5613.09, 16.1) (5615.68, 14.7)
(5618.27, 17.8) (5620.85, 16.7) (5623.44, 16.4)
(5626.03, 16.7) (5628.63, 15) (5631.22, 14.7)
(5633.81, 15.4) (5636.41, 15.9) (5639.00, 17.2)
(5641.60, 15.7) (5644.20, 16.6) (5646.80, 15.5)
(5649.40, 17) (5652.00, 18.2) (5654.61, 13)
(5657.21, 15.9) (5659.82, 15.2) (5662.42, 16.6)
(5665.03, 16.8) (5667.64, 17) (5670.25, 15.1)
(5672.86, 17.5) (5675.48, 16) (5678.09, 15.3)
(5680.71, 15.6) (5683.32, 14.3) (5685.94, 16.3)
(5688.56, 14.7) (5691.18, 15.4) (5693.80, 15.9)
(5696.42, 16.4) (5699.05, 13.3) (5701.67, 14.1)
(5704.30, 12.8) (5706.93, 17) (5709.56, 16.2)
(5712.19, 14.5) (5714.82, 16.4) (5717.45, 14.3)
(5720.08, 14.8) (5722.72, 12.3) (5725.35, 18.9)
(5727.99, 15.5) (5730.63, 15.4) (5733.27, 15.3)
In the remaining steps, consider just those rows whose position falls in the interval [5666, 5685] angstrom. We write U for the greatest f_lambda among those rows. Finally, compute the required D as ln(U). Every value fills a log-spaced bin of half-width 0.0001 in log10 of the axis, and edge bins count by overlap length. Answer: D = 2.86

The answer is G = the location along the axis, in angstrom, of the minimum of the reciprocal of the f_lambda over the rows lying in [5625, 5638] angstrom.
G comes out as 5626.03 angstrom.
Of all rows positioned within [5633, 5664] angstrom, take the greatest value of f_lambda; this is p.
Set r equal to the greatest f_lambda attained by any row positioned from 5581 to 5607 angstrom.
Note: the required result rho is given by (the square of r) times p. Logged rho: 6029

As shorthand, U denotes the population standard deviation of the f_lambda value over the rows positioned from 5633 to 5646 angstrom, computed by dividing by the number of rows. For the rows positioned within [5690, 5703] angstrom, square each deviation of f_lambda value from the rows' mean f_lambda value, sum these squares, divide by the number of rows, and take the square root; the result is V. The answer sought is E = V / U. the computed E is 1.8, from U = 0.65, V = 1.15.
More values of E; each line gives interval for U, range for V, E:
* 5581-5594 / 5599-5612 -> 1.4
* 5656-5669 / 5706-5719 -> 1.6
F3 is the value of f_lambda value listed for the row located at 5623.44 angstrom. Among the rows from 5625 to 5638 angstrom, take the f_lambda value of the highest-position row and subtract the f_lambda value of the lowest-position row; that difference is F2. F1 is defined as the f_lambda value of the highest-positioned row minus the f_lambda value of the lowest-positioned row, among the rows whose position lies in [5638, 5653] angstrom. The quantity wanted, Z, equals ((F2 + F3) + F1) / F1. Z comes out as 17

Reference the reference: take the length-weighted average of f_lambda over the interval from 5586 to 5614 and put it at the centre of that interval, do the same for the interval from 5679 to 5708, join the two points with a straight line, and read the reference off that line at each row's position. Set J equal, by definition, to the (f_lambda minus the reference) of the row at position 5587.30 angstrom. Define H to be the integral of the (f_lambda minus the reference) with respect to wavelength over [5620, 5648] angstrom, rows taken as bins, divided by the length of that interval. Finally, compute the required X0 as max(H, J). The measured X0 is 0.34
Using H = 0.34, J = 0.0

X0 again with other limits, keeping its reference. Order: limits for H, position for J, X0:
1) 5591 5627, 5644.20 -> 1.07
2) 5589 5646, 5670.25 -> 0.20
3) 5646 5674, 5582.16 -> 0.87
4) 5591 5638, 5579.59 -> 2.44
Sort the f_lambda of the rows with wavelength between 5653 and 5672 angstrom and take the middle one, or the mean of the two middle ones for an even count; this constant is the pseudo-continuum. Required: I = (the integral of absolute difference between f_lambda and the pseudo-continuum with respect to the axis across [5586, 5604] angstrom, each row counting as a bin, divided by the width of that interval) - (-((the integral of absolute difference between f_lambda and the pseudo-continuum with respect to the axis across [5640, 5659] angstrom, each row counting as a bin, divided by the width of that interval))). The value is 2.41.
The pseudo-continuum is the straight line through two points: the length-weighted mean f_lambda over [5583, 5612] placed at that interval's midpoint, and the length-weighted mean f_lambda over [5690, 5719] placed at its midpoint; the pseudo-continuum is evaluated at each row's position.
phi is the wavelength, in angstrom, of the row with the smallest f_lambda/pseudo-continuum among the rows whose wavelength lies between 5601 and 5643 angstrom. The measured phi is 5607.93 angstrom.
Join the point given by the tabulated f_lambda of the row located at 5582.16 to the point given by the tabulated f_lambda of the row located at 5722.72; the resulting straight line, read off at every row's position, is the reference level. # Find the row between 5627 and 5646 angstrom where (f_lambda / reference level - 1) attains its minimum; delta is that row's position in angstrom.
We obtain 5631.22 angstrom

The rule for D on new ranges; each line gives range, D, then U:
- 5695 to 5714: 2.83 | 17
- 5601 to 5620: 2.88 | 17.8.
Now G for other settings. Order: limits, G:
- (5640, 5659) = 5652.00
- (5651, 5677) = 5652.00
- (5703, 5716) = 5706.93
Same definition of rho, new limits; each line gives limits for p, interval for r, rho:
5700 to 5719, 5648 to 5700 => 5631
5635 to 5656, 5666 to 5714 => 5574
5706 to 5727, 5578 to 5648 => 6539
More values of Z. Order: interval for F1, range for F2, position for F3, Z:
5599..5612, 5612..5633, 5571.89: 31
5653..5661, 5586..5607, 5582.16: 9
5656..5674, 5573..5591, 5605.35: 12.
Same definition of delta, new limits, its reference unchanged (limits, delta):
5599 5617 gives 5607.93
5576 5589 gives 5577.02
